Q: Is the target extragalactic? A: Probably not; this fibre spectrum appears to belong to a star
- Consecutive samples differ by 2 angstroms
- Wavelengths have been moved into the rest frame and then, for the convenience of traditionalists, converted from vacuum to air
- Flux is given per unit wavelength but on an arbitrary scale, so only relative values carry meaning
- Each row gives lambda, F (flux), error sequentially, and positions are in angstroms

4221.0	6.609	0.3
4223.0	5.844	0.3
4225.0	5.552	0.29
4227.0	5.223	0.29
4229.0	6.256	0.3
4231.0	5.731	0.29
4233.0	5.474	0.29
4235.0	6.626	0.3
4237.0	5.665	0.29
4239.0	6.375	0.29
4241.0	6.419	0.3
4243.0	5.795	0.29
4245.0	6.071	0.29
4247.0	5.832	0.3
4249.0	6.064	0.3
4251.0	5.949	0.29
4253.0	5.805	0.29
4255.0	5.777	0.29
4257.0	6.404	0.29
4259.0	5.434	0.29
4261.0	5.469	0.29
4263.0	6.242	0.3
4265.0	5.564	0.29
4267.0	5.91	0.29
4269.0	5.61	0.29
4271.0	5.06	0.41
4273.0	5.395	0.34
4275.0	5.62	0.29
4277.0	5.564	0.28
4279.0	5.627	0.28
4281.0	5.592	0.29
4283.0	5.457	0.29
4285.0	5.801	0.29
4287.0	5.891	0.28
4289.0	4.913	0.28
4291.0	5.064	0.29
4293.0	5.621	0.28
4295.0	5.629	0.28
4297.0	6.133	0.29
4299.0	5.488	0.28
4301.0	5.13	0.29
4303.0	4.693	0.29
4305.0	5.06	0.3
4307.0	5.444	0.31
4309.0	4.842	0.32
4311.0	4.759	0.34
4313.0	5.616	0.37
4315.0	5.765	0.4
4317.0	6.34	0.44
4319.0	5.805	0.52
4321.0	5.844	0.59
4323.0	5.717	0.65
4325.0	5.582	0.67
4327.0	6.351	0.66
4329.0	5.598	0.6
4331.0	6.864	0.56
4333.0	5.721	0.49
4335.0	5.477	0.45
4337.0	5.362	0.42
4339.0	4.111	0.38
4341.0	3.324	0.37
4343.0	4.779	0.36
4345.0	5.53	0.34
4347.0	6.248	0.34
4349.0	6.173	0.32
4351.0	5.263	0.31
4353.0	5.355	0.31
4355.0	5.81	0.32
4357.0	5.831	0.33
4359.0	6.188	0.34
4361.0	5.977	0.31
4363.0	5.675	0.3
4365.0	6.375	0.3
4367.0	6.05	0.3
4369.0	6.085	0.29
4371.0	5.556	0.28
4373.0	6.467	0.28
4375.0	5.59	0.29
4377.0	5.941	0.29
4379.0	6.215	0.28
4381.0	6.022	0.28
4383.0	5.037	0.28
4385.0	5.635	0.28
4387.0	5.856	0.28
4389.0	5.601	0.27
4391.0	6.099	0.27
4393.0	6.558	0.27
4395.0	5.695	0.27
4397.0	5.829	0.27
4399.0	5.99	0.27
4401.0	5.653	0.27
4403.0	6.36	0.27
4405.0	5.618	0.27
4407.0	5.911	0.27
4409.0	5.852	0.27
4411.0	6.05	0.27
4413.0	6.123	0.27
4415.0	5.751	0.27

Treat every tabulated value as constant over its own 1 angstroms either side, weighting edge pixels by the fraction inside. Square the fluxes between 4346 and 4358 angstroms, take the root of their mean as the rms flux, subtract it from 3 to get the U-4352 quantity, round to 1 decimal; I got -2.8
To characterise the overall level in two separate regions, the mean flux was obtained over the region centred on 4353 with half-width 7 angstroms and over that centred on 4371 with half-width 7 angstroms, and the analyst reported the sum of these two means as 11.8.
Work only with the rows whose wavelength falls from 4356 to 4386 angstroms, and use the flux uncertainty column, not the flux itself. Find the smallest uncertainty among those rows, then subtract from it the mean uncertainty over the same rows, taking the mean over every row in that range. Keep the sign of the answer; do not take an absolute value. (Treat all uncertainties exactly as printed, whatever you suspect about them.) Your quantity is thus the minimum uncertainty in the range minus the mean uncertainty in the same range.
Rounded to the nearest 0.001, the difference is -0.015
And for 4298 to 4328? -0.149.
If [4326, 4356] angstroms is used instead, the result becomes -0.105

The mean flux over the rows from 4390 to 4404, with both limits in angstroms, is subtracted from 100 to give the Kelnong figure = 93.97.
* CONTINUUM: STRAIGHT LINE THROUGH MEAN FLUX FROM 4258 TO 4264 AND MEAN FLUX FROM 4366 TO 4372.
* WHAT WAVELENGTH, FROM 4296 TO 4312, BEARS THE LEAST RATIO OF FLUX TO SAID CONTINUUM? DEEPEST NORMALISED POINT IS 4303.0 angstroms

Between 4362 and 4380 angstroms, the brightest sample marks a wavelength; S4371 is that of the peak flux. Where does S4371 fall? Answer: 4373.0 angstroms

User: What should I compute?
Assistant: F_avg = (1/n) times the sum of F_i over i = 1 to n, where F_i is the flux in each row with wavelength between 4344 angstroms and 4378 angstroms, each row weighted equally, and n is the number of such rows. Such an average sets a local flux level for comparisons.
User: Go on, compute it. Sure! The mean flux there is 5.89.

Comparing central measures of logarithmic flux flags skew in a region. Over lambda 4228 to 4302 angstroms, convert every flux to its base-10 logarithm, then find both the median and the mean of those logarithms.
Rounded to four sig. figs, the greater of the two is 0.7581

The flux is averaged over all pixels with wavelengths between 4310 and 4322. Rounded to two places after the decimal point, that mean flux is 5.69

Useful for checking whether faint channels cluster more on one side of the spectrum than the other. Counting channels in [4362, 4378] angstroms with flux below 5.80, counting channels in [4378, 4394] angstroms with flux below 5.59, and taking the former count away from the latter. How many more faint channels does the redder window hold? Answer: -2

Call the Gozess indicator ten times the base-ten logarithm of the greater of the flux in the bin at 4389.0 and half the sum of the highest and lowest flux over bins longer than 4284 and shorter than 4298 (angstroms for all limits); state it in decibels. 7.48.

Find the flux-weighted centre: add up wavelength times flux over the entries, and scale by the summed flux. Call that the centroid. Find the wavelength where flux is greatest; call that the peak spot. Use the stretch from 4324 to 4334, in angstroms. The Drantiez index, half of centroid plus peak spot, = 4330.0 angstroms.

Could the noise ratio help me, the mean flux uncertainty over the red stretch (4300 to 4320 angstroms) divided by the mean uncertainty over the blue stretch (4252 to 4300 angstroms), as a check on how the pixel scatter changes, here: 1.22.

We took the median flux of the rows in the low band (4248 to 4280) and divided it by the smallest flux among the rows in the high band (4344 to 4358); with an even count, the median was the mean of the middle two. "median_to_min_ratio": 1.07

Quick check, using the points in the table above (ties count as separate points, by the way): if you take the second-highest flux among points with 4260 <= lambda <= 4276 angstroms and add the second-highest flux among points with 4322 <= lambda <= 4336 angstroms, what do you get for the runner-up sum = 12.3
